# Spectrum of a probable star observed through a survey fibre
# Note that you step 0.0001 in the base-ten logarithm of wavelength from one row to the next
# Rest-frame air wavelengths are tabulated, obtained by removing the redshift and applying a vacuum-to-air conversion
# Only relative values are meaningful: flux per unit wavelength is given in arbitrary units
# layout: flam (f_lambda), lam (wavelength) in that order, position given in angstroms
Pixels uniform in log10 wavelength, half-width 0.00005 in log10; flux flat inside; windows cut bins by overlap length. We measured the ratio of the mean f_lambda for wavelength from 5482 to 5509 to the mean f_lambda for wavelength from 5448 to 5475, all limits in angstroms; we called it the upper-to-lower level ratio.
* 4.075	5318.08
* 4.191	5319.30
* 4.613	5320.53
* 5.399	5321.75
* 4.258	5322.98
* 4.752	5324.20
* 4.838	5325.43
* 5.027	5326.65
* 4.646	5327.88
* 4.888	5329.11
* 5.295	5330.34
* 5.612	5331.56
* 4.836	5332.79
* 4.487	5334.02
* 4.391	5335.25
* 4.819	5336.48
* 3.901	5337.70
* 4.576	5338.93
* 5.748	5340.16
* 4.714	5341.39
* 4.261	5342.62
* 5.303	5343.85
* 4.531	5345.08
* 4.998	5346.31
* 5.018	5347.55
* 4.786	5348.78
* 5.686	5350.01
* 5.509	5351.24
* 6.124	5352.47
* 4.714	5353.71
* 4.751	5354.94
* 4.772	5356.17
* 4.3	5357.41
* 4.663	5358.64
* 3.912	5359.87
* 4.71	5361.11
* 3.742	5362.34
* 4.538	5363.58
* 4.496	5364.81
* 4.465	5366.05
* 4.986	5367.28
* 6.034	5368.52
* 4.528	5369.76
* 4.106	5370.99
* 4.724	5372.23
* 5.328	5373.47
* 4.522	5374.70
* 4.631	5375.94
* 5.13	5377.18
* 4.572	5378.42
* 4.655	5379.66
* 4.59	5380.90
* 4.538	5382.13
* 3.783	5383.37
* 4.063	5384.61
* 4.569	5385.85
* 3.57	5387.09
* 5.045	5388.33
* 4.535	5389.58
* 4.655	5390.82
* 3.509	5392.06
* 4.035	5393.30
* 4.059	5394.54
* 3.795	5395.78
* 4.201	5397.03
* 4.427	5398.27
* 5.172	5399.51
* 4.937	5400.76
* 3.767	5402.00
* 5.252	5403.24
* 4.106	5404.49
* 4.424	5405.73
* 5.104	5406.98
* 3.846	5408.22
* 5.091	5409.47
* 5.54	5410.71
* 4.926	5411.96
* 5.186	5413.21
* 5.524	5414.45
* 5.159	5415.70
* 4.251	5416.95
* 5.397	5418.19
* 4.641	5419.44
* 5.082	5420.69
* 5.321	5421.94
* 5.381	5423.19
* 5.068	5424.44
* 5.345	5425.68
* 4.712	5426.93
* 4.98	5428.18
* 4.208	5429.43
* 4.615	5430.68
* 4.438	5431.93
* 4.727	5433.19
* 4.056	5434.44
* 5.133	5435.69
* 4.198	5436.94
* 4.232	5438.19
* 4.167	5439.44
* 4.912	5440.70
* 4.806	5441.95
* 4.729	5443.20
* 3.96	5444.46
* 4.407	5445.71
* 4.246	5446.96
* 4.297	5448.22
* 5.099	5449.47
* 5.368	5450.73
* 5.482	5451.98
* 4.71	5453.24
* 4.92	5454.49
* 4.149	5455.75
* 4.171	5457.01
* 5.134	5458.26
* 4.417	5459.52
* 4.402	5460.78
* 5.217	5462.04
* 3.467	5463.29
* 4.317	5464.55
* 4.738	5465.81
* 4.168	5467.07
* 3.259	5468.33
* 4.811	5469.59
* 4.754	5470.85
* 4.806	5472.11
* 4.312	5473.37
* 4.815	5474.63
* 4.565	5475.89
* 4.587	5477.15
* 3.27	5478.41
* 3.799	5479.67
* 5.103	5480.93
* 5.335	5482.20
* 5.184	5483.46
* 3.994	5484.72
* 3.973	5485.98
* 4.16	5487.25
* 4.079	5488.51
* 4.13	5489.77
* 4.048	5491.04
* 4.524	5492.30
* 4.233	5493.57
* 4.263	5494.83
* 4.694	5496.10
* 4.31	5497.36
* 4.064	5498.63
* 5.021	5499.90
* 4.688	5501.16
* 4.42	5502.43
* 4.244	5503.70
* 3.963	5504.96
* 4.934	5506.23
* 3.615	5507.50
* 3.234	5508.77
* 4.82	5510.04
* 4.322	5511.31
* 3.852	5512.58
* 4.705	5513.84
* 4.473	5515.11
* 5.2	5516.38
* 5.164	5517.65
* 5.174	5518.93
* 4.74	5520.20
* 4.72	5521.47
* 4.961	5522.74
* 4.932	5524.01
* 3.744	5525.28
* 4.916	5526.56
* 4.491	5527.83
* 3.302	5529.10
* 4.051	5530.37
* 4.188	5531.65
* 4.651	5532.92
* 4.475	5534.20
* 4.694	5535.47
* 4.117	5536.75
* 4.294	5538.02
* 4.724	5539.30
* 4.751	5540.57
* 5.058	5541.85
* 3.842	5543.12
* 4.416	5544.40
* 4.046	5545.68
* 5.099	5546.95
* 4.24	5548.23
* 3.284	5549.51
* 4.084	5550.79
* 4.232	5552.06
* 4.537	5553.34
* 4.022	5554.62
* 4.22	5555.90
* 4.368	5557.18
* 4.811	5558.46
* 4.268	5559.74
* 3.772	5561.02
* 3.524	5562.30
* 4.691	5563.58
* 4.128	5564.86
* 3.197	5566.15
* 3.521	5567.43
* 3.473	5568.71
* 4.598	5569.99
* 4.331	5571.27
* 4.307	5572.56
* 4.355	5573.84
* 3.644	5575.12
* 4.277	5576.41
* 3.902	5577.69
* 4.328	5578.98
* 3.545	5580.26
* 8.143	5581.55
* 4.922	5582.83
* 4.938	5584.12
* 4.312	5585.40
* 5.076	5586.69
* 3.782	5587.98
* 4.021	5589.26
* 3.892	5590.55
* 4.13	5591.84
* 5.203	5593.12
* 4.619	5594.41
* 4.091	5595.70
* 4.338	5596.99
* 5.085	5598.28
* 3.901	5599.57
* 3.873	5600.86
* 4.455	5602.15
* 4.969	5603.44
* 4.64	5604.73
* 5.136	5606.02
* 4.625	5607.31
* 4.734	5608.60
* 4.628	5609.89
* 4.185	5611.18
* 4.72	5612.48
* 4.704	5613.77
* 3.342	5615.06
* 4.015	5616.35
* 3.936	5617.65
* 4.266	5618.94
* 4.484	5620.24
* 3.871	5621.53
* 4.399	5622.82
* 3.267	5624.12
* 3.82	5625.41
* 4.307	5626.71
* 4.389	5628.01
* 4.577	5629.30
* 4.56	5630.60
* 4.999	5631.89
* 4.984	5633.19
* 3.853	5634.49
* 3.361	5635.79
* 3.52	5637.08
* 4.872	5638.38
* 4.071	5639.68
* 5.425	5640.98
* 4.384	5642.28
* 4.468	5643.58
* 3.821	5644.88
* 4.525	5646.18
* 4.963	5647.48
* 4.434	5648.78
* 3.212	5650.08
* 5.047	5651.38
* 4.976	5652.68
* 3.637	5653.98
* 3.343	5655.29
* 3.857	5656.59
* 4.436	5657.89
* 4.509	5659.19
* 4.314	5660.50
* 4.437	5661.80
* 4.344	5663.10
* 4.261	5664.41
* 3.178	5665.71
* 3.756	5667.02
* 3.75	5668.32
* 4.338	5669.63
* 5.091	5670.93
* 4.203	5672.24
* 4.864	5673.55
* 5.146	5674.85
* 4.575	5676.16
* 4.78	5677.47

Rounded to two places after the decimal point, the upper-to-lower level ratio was 0.94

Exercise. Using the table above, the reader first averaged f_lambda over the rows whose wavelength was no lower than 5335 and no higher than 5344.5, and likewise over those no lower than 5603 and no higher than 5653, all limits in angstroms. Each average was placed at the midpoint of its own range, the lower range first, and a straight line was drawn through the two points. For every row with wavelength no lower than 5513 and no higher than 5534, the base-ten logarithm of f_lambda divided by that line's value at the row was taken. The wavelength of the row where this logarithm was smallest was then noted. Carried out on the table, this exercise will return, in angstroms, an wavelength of 5529.10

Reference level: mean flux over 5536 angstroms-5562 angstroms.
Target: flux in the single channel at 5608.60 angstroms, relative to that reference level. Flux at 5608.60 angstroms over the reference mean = 1.10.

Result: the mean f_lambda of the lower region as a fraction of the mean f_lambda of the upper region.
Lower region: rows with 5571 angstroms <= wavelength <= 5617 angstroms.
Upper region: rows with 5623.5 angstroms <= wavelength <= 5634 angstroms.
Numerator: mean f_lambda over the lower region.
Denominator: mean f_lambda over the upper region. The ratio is 1.03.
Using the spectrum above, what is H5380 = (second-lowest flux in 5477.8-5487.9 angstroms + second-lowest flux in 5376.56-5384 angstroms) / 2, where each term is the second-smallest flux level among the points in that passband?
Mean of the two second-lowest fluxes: 4.17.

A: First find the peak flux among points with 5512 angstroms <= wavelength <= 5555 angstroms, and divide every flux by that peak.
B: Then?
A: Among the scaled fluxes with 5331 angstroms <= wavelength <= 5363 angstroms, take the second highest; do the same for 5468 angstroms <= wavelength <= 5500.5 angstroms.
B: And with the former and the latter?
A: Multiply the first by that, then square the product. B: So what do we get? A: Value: 1.2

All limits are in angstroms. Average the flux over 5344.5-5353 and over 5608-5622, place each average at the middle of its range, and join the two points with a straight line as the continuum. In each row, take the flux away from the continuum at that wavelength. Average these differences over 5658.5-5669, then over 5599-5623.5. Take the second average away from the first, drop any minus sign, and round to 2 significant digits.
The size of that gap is 0.10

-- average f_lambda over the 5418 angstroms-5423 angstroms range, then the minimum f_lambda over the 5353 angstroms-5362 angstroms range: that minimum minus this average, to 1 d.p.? -1.2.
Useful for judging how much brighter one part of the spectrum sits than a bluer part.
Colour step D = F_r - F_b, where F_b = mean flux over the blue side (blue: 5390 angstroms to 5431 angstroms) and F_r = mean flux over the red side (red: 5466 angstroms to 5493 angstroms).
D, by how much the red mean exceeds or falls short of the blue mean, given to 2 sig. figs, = -0.35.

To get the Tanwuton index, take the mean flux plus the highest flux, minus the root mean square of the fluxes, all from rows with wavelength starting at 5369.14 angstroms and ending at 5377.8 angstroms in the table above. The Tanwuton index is 5.31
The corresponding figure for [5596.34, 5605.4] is 5.06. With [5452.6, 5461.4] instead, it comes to 5.12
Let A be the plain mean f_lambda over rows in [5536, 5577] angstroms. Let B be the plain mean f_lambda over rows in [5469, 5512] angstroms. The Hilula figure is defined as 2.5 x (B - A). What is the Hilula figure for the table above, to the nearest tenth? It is 0.5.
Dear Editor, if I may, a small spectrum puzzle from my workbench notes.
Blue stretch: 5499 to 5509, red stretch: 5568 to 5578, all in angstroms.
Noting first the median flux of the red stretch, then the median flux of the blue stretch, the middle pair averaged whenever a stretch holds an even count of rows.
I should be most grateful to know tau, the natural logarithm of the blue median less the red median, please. -3.22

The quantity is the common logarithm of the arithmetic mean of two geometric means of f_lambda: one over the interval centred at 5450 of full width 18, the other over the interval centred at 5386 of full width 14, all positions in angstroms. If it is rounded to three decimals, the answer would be 0.651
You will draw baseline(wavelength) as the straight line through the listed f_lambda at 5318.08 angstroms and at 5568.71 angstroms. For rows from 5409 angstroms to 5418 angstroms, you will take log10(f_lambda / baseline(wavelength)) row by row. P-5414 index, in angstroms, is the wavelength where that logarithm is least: 5416.95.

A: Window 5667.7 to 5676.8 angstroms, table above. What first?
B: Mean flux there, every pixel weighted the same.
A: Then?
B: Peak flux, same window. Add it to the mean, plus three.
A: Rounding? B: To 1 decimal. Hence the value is 12.7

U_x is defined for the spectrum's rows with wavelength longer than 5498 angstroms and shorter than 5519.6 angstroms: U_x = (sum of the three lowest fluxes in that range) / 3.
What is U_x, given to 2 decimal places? 3.57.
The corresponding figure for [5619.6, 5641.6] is 3.38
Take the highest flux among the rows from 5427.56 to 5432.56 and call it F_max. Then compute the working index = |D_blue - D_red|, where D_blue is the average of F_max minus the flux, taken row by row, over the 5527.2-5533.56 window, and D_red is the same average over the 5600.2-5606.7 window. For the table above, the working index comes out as 0.48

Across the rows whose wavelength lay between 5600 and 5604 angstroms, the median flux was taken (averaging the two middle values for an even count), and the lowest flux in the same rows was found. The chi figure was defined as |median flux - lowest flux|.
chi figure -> 0.6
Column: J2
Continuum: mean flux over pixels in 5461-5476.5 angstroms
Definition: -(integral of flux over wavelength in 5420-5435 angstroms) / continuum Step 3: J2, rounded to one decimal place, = -16.3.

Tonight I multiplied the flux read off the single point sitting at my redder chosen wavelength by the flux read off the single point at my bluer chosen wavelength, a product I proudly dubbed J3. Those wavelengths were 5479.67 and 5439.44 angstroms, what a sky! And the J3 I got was 16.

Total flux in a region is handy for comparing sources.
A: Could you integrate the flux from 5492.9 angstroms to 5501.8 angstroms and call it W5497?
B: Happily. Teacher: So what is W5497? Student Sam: 40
